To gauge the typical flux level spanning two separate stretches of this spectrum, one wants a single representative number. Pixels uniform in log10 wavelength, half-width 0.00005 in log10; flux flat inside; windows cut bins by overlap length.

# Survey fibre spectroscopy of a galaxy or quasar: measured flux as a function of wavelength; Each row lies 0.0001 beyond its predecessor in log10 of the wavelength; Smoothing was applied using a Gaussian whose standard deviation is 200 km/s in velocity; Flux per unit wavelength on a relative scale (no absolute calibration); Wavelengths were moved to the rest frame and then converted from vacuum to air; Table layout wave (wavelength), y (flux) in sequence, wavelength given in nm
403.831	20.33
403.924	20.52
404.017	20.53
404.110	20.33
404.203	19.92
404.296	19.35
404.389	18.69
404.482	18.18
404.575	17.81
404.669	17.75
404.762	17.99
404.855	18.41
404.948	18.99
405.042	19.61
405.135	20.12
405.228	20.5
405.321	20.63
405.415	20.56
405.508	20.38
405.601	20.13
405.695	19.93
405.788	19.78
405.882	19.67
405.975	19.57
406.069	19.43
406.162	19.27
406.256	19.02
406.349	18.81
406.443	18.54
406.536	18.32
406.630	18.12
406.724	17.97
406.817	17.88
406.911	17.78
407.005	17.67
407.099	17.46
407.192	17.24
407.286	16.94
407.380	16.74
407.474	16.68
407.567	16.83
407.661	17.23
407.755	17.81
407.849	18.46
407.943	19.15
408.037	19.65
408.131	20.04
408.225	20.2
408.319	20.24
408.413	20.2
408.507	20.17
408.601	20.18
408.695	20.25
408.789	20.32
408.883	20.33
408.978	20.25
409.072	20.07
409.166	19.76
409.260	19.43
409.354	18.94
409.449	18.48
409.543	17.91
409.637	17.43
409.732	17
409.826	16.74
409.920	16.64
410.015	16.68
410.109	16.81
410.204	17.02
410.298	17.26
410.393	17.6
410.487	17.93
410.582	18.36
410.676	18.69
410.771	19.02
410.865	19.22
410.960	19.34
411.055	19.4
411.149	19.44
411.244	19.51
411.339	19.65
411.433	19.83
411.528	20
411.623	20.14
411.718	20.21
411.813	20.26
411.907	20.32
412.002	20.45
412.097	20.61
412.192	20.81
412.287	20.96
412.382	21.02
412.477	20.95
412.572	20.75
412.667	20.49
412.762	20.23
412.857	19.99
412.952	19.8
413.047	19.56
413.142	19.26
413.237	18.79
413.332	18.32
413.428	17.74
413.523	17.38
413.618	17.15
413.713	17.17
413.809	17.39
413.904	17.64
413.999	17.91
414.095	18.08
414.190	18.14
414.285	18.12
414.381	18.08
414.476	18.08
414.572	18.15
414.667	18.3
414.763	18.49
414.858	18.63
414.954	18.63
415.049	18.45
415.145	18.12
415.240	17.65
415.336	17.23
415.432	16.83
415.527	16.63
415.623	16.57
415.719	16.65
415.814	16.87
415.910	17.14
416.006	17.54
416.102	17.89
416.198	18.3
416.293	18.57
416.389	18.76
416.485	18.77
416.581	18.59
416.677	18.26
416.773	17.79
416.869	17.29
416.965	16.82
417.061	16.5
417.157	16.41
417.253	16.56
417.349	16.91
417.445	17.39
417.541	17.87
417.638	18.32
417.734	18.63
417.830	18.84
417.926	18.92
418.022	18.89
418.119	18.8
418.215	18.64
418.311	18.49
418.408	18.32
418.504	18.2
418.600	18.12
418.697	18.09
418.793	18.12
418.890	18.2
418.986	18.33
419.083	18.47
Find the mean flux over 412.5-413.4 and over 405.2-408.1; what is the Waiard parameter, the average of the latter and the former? 19.2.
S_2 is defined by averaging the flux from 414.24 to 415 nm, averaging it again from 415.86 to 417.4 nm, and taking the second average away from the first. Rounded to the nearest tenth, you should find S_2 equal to 0.7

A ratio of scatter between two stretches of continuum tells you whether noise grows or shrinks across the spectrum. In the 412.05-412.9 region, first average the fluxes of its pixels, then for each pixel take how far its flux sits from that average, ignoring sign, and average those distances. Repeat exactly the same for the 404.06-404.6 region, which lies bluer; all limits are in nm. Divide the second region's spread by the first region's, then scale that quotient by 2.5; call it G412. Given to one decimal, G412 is 7.3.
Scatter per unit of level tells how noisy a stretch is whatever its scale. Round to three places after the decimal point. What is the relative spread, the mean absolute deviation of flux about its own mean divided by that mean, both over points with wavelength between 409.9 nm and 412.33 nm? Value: 0.060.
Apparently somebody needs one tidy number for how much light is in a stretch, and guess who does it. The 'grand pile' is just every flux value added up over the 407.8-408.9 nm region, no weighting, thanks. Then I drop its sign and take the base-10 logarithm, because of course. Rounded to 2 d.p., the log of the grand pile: 2.38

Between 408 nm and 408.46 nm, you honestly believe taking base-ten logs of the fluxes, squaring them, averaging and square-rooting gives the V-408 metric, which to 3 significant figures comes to 1.30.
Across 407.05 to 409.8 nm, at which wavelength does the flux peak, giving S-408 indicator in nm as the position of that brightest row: 408.883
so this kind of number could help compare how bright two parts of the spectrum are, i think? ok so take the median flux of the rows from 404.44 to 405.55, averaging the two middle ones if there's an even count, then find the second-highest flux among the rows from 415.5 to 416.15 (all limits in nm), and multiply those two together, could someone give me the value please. 339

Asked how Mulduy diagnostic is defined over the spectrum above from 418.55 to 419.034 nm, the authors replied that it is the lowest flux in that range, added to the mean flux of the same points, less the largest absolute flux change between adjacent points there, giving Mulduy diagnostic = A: 36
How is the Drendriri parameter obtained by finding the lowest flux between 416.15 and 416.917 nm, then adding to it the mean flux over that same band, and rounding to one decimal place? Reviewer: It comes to 35.6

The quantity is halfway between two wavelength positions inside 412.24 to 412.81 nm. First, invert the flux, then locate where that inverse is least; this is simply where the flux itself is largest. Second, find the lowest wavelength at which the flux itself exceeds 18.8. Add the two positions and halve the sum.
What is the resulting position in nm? 412.33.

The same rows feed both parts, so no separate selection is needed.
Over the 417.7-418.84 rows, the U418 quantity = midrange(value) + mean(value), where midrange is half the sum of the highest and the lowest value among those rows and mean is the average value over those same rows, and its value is 37.0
